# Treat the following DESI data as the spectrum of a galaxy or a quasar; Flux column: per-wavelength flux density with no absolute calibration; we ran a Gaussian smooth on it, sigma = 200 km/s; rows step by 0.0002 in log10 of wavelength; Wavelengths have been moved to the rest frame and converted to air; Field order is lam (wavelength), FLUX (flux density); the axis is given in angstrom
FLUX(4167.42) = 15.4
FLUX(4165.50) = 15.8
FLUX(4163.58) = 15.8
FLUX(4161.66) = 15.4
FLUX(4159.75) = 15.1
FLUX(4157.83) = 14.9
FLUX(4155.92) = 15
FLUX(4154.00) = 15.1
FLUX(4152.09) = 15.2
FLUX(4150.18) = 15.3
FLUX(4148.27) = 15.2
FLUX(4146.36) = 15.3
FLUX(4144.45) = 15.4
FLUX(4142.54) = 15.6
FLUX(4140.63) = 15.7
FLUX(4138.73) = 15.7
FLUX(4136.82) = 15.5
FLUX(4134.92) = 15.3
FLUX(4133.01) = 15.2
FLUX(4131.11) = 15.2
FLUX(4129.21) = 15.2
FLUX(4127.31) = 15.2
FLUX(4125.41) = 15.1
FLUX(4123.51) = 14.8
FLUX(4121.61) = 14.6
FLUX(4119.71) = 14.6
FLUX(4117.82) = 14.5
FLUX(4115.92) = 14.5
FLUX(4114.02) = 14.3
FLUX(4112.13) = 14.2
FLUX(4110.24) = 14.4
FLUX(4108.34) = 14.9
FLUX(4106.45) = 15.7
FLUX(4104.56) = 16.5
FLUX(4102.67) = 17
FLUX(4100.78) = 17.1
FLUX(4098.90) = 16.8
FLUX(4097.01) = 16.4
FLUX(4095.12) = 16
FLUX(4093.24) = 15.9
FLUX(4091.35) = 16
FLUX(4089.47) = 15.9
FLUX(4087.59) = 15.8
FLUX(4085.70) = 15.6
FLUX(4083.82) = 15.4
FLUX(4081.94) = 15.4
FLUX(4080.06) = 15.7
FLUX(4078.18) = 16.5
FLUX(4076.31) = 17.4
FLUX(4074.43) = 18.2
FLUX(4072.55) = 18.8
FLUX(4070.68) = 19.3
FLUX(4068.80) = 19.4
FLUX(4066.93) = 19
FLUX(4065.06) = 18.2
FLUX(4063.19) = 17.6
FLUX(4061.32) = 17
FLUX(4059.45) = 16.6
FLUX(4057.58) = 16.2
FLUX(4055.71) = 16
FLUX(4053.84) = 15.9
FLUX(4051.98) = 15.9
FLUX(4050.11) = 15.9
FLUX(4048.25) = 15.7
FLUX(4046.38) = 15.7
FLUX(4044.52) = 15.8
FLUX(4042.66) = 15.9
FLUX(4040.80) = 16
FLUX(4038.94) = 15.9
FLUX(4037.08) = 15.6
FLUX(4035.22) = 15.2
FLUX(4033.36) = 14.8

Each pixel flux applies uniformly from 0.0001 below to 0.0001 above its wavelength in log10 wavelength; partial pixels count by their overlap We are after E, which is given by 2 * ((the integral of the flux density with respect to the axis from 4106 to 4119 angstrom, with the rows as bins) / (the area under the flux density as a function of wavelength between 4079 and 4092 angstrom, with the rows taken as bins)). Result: 1.86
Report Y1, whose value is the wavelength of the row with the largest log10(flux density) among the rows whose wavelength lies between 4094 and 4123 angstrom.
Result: 4100.78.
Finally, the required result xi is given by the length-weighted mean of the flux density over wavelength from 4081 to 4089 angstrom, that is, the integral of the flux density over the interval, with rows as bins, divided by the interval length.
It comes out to 15.6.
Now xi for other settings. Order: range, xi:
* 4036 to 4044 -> 15.8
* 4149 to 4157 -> 15.2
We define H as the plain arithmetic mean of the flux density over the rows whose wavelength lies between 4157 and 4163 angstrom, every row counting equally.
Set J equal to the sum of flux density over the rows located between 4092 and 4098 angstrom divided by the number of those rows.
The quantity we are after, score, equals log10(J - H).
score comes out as 0.0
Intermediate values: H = 15.1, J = 16.1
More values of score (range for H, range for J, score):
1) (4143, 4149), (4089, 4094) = -0.2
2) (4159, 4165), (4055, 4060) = -0.1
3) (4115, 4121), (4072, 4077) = 0.6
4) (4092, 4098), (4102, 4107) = -0.5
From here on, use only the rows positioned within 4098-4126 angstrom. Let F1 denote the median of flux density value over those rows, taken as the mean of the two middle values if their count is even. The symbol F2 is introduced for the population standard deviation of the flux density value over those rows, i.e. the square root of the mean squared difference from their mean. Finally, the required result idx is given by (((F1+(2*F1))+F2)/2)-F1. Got 7.9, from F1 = 14.8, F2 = 1.02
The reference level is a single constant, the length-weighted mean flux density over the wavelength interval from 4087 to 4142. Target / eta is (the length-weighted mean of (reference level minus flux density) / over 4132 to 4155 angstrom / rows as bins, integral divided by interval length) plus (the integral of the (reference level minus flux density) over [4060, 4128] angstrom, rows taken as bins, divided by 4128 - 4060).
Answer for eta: -0.7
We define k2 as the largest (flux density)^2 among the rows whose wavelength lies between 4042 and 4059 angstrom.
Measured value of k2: 262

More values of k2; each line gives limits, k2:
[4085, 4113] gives 292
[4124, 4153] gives 246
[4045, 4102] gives 376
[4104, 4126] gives 272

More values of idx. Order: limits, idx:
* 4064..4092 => 9.0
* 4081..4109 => 8.3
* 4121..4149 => 7.7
